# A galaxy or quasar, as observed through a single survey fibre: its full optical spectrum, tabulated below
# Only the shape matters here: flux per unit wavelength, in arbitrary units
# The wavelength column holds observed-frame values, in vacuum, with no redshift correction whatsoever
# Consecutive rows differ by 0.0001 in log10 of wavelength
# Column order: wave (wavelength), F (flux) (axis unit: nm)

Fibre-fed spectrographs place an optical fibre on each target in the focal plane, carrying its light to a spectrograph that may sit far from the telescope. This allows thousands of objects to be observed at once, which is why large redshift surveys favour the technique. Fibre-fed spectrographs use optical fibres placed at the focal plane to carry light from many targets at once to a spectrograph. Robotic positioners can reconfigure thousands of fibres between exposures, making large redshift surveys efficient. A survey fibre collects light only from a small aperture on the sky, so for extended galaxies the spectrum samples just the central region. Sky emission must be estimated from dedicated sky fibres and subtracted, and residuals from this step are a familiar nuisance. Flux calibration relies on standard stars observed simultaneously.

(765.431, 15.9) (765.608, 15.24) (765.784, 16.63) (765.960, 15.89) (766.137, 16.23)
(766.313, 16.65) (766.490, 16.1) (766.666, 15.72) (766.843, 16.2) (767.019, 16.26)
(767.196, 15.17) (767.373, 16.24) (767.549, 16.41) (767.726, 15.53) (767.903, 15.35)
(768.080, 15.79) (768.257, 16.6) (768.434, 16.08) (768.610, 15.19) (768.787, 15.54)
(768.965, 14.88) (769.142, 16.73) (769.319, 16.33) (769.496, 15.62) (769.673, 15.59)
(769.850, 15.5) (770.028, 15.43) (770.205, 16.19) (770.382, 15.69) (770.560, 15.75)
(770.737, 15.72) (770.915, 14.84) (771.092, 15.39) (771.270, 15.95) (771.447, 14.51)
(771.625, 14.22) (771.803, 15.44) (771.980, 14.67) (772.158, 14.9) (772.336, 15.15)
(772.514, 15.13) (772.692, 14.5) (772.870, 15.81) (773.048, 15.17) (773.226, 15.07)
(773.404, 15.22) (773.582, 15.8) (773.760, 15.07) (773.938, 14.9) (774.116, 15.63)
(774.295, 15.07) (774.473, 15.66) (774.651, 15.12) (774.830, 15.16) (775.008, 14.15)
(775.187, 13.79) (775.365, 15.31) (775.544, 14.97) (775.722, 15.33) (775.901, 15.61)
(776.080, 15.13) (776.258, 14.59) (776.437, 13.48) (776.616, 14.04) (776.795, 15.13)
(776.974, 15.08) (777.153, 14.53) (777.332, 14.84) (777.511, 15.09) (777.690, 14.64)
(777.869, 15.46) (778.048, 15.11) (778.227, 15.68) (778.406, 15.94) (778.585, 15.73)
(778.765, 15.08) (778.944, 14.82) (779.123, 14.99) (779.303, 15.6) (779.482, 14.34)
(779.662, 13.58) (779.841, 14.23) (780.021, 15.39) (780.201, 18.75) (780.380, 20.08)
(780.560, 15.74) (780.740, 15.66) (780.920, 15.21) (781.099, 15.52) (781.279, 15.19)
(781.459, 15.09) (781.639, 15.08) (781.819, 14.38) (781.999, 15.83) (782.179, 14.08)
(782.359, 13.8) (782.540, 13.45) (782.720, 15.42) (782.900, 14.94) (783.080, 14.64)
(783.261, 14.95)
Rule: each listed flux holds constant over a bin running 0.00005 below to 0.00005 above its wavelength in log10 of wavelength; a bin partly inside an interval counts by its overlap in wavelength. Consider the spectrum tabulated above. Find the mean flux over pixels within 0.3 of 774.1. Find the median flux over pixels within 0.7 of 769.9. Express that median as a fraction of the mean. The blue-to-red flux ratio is 1.03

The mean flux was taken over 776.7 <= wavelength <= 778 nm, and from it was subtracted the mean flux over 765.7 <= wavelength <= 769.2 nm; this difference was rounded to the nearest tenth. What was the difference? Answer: -1.0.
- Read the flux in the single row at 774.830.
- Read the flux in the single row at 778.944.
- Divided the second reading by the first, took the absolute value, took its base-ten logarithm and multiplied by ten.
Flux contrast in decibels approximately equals -0.10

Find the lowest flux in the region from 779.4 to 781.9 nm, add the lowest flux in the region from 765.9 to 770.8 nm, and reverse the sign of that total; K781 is -28.5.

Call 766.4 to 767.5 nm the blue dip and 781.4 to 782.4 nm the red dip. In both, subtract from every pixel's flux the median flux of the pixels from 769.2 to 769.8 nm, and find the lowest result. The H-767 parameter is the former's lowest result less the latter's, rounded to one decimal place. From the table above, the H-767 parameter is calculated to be 1.4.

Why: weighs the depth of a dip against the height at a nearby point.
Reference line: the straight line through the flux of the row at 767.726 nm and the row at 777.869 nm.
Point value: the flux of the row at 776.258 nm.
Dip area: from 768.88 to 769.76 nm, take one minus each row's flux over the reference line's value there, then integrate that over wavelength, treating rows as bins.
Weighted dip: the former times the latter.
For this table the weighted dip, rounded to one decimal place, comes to -0.3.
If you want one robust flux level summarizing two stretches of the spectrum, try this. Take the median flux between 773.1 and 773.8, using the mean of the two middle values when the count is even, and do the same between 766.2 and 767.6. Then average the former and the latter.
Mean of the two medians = 15.7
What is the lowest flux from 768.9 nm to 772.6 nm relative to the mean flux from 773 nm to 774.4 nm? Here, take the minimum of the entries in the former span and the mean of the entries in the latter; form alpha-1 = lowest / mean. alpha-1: 0.93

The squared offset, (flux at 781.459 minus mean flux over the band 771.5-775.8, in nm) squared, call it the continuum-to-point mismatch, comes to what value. 0.00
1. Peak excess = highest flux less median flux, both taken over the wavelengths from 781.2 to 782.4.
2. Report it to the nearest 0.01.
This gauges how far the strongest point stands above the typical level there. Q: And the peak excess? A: 0.75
